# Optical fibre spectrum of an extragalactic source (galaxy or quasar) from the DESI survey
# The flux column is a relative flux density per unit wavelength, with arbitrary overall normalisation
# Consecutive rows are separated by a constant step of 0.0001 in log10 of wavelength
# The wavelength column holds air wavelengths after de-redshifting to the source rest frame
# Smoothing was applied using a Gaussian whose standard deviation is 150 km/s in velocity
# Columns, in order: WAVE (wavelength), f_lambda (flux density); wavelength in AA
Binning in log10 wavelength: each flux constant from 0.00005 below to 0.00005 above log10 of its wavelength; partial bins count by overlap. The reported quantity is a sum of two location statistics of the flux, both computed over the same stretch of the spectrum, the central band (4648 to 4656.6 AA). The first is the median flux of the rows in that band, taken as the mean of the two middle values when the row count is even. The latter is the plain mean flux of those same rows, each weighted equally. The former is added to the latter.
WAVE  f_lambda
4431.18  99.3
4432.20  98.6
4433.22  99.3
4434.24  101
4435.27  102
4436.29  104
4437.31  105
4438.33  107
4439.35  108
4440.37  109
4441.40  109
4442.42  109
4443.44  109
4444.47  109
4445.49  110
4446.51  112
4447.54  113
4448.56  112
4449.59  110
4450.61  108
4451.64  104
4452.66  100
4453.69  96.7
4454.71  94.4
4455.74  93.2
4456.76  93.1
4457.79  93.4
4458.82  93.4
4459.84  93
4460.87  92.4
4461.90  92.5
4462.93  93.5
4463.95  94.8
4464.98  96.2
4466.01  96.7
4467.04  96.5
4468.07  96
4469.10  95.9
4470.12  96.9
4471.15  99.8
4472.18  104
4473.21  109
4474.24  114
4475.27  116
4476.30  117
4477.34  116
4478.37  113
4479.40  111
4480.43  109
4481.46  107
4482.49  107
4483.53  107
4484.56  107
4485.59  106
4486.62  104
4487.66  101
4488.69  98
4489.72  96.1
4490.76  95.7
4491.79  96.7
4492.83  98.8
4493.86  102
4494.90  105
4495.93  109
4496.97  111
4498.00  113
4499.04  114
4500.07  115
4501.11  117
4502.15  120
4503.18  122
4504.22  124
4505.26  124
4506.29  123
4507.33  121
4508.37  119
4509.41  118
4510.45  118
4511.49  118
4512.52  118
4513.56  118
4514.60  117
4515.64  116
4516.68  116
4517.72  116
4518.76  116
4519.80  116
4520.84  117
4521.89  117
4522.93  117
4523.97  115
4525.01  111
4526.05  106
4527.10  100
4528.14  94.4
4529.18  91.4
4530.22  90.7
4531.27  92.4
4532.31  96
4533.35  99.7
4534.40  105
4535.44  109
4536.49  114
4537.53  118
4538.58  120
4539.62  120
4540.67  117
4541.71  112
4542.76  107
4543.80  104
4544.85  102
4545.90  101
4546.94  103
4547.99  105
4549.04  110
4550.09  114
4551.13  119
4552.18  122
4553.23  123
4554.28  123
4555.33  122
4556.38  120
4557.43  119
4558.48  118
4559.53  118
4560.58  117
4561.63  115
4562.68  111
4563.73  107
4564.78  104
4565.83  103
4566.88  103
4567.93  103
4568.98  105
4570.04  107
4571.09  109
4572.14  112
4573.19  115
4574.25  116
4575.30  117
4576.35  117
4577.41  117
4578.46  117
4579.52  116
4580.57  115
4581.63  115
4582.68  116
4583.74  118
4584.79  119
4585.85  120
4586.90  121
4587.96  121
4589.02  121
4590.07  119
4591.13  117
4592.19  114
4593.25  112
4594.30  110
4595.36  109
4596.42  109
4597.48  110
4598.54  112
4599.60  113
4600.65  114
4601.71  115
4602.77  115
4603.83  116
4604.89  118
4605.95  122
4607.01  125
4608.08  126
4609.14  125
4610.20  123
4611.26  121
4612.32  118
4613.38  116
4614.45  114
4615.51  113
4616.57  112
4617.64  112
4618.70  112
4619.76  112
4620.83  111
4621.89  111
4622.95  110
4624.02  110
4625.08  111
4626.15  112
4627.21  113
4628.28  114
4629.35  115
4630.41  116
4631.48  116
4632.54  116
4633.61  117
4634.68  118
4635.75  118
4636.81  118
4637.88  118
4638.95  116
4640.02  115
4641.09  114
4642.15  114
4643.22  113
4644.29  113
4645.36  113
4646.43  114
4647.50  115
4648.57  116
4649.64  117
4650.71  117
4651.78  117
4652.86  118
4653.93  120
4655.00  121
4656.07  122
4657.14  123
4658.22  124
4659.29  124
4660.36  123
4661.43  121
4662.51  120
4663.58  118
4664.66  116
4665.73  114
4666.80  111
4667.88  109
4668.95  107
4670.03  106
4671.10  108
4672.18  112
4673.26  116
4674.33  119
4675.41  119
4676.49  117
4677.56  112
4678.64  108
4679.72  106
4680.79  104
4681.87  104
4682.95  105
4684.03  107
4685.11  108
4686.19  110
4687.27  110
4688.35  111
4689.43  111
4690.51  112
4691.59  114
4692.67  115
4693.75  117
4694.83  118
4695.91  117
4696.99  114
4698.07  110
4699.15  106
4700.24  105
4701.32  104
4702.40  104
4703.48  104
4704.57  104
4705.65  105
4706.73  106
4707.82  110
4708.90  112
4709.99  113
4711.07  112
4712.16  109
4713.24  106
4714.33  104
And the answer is 236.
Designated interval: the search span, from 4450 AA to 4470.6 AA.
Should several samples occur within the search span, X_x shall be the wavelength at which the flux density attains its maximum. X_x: 4450.61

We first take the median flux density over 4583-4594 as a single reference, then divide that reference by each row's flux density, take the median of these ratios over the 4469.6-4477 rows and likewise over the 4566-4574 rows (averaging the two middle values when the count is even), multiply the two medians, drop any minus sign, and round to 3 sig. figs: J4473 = 1.21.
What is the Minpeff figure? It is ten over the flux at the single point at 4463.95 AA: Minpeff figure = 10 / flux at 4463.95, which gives 0.1055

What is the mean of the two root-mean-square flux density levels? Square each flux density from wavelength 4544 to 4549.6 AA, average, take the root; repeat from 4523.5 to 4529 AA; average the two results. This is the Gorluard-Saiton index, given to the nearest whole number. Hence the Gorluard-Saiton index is 105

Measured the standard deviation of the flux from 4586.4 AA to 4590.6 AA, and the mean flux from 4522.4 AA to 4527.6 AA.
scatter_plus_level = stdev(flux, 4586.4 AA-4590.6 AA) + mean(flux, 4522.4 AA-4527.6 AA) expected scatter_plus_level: 111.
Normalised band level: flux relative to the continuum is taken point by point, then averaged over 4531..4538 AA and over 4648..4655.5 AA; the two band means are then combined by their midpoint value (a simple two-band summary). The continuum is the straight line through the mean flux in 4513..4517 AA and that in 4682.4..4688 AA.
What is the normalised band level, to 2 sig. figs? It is 0.99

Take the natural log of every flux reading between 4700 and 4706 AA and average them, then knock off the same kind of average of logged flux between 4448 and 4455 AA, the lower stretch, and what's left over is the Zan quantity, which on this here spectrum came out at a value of 0.01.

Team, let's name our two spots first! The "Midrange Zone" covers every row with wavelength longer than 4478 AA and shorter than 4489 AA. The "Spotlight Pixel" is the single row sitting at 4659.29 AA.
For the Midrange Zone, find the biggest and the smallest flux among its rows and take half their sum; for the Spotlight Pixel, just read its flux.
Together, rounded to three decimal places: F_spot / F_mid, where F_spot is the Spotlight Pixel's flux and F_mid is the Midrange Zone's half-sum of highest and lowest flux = 1.175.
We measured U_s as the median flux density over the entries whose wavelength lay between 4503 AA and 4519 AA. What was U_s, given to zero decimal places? 118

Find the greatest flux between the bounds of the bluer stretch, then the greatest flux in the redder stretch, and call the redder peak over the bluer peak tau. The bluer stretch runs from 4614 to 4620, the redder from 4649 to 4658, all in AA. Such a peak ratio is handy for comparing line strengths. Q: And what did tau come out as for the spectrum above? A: 1.08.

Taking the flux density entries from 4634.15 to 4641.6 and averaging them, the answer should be 116.7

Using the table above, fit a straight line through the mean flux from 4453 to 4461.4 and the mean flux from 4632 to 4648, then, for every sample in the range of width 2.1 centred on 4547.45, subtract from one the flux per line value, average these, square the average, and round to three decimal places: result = 0.000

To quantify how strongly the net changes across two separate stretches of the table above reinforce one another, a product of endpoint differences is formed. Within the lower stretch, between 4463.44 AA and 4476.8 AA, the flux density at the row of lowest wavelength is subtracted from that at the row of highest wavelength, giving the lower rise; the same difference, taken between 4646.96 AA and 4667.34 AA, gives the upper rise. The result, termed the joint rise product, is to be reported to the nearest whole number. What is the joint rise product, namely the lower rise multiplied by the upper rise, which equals -89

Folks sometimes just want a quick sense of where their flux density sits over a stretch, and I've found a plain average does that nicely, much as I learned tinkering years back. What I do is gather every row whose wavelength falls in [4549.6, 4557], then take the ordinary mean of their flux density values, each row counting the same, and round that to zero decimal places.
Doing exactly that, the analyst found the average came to 120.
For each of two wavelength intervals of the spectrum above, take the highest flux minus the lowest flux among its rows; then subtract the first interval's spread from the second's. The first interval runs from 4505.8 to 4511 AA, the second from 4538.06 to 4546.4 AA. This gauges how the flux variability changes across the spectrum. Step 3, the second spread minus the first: 14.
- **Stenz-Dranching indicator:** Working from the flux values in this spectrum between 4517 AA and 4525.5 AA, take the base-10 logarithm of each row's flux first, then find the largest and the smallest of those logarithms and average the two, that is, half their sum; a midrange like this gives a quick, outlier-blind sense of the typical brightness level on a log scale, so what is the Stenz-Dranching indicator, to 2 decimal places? 2.06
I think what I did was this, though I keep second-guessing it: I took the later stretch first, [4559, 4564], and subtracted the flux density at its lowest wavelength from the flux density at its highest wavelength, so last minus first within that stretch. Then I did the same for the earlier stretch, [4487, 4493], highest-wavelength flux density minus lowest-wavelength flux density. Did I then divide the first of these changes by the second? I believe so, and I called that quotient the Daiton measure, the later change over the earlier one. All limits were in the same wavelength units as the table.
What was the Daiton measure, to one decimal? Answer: 5.0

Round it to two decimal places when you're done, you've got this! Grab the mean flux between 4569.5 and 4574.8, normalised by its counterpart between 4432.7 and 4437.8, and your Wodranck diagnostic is 1.09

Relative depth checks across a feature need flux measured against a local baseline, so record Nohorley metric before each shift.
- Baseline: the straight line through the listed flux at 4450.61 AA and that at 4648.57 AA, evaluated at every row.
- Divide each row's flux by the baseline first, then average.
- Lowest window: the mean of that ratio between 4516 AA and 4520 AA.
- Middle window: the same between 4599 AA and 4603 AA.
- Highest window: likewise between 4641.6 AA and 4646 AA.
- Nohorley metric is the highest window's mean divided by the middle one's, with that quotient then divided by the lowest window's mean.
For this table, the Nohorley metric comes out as 0.93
